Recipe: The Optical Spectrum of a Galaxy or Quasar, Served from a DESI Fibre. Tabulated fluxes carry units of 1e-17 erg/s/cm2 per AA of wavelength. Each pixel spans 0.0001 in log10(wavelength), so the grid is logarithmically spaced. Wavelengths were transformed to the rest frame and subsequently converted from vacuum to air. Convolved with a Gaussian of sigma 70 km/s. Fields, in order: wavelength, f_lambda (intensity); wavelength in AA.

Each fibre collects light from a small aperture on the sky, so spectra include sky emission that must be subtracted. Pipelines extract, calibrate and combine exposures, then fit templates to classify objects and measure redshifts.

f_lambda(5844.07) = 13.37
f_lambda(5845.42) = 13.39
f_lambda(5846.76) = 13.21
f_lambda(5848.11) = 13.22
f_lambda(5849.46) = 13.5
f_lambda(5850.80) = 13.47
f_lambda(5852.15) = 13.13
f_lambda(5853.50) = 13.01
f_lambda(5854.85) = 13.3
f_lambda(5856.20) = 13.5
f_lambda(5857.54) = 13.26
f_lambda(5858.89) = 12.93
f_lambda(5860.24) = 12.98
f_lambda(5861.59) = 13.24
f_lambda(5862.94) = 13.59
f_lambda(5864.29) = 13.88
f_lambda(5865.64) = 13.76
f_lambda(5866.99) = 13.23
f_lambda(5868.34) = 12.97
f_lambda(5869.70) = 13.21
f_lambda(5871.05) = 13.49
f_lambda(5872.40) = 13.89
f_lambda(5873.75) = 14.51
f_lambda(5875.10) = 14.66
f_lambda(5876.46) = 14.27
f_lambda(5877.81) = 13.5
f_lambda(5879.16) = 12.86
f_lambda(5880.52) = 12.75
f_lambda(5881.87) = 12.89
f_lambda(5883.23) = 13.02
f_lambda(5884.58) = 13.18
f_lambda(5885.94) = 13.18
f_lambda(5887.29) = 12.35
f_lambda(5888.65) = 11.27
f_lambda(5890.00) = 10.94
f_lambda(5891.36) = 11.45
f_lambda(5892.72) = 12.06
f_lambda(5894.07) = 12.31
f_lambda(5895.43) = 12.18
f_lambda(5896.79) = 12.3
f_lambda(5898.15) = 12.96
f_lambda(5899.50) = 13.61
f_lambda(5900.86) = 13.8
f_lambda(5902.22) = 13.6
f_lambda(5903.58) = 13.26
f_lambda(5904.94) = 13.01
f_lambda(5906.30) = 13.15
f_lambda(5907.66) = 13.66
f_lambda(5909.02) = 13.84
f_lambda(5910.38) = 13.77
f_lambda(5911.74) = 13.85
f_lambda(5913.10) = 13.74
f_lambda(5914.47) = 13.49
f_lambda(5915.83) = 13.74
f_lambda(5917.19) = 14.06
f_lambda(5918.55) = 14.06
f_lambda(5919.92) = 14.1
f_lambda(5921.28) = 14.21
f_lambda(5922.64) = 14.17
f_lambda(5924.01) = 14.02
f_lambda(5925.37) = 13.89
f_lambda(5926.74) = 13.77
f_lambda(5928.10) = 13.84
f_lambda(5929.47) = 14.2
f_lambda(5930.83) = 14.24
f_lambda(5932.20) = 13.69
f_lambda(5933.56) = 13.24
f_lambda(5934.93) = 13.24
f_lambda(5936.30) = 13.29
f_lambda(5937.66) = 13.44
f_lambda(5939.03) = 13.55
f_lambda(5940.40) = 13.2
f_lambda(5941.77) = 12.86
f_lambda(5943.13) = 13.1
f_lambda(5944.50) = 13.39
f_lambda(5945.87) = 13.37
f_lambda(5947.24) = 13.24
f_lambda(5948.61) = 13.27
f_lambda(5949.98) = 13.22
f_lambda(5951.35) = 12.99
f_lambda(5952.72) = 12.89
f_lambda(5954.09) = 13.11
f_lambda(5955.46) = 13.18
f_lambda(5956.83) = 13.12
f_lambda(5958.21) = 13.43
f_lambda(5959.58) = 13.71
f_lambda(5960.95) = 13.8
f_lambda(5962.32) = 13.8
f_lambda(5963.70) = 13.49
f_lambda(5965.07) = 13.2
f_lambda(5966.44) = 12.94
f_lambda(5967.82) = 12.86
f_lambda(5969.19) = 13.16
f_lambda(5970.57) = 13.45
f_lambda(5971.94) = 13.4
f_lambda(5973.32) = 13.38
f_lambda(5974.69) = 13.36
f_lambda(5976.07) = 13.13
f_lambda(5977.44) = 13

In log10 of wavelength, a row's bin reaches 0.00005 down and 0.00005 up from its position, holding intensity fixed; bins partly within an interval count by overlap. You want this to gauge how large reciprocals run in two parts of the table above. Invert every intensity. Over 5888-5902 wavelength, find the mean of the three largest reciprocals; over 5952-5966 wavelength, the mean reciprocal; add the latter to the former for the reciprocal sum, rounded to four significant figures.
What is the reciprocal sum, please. 0.1640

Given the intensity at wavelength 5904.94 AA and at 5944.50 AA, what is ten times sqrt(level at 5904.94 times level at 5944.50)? 132.0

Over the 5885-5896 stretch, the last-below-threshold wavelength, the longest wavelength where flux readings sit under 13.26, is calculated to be 5895.43 AA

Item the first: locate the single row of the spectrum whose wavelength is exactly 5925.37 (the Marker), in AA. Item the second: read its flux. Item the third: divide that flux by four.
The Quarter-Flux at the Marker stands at 3.47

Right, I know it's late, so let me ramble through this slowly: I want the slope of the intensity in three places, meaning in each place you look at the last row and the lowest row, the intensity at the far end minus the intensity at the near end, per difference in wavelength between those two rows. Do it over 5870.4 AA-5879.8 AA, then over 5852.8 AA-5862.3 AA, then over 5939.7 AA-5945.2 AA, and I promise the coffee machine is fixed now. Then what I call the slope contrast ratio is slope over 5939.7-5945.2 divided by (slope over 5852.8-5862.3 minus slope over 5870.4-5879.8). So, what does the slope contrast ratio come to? 0.44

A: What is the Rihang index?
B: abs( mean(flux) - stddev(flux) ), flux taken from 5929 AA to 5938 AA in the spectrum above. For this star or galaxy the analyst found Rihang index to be 13.2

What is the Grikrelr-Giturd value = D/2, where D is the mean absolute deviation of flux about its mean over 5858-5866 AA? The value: 0.17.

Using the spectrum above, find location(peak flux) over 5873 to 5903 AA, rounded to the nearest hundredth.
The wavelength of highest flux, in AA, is 5875.10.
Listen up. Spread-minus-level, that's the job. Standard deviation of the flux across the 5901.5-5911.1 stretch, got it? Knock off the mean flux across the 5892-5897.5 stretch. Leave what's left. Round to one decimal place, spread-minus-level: -11.9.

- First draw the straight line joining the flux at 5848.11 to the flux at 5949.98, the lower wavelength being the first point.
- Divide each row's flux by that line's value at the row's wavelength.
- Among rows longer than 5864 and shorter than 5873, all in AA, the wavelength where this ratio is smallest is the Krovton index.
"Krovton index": 5868.34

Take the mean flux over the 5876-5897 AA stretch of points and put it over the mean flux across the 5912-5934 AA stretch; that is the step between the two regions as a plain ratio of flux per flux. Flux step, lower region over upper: 0.90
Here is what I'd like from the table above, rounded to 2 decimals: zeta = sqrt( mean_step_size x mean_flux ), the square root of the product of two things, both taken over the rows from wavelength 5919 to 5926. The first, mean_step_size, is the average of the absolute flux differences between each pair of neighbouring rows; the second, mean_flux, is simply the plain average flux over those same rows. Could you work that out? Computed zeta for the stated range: 1.23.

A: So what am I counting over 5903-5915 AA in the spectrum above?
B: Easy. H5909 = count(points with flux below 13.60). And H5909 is 4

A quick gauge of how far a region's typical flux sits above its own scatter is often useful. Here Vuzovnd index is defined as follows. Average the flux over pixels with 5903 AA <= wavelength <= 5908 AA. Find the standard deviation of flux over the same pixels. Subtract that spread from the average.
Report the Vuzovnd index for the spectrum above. 13.0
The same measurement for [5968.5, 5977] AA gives 13.2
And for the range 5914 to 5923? 13.7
